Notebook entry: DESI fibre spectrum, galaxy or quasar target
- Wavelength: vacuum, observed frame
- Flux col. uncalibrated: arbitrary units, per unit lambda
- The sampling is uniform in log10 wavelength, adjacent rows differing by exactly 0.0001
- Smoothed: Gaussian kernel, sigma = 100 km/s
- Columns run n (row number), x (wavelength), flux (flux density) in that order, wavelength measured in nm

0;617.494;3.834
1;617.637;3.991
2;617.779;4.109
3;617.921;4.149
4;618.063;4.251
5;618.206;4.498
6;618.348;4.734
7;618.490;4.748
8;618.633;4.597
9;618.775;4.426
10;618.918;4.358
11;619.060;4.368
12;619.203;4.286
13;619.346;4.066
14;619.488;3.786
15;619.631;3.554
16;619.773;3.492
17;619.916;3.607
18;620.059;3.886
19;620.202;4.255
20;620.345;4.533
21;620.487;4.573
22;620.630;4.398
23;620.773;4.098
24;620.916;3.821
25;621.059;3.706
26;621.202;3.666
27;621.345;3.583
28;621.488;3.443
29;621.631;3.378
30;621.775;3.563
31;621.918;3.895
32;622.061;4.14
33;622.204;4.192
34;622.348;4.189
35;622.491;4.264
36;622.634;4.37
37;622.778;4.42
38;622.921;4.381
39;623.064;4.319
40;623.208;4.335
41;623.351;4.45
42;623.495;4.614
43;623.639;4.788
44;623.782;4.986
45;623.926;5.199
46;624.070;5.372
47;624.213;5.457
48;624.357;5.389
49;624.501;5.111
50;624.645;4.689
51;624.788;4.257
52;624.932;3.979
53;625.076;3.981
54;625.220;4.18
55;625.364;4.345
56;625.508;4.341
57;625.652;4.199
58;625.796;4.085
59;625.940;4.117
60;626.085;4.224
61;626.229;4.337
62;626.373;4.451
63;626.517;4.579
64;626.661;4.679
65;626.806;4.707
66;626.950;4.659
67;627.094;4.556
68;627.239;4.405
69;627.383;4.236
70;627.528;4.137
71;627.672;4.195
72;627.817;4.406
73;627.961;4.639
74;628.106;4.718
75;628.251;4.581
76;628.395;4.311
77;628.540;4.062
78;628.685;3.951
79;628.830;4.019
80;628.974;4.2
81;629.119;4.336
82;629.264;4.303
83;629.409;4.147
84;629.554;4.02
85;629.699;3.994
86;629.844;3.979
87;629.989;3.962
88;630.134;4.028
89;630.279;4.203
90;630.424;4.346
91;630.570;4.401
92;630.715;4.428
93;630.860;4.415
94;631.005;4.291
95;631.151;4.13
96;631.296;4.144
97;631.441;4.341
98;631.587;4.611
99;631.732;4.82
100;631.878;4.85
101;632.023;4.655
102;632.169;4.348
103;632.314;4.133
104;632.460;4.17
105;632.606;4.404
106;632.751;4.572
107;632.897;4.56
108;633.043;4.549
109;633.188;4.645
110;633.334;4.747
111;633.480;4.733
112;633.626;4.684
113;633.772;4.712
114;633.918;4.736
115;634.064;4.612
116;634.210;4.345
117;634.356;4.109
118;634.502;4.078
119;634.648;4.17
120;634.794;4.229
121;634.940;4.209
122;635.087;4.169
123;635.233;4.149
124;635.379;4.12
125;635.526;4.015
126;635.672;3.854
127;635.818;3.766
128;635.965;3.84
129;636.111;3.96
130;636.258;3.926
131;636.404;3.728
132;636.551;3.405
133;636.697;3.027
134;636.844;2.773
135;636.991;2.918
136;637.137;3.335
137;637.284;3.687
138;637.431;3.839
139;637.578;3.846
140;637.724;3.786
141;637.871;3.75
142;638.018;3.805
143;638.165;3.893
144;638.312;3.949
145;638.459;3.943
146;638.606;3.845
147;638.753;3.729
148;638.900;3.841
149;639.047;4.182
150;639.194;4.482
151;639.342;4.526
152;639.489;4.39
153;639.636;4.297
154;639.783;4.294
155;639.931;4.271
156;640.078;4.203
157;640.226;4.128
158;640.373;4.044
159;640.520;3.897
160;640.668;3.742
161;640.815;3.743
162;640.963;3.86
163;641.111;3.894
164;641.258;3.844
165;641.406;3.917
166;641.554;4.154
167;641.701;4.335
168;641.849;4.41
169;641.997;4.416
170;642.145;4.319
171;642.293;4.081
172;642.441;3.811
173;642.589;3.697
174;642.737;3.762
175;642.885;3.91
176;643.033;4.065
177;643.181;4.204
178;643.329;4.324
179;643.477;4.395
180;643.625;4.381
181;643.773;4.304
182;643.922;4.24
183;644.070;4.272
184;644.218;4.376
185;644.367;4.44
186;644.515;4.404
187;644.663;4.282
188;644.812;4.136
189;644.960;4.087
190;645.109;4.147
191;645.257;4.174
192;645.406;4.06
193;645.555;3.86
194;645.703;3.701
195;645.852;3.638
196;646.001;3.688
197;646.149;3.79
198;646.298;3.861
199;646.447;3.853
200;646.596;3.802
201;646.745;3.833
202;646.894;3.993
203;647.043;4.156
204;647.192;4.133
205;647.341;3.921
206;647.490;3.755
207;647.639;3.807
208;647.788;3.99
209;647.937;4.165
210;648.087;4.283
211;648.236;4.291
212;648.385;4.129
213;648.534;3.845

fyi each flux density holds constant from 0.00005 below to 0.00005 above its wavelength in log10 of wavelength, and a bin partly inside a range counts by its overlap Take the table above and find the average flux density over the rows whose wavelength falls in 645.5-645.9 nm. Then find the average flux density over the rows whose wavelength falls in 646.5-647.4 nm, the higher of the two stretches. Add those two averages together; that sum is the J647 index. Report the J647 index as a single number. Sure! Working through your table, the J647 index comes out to 7.71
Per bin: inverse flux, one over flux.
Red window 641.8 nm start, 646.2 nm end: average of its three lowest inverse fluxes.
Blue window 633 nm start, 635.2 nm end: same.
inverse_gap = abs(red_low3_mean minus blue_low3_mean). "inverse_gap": 0.015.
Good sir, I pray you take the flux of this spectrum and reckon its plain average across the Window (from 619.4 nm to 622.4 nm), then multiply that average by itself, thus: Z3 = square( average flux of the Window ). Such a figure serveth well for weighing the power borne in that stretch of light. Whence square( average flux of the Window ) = 15.2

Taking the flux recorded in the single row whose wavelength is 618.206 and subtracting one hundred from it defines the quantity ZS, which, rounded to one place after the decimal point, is -95.5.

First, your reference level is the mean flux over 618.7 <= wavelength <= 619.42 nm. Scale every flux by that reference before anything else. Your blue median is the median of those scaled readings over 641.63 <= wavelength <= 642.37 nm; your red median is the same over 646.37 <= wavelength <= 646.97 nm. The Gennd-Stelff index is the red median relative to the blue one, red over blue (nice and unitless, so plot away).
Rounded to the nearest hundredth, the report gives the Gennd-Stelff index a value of 0.89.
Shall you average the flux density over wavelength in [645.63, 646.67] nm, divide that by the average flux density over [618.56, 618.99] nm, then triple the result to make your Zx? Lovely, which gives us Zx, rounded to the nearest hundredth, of 2.53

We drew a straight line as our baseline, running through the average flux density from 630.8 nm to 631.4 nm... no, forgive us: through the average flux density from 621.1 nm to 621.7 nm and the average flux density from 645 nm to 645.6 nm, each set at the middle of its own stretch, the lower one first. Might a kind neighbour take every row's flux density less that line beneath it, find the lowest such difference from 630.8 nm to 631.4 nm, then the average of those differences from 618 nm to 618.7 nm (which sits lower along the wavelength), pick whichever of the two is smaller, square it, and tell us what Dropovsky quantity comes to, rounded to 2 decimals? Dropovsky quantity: 0.15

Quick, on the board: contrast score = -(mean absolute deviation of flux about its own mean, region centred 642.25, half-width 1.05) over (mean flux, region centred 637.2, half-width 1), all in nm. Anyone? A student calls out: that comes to -0.059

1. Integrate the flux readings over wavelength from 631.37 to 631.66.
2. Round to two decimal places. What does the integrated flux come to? 1.30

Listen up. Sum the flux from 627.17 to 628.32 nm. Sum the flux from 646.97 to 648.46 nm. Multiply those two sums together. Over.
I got 1435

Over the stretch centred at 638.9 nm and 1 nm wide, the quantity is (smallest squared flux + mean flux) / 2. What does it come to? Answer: 9.0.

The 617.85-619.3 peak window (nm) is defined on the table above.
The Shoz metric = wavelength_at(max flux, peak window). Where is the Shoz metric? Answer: 618.490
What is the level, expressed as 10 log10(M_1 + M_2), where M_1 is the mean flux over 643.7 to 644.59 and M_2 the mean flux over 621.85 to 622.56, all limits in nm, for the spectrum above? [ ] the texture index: 9.28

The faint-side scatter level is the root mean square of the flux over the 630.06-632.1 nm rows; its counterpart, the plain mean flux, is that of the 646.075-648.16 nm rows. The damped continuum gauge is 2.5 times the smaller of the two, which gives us 9.88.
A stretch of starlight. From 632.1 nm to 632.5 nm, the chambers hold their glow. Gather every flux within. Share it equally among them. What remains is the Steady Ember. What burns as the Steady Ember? 4.22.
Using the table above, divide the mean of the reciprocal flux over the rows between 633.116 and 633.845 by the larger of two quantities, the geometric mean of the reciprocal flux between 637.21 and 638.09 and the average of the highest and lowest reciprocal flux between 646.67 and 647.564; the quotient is 0.80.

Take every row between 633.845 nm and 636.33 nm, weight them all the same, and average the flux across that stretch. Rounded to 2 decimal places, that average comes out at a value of 4.13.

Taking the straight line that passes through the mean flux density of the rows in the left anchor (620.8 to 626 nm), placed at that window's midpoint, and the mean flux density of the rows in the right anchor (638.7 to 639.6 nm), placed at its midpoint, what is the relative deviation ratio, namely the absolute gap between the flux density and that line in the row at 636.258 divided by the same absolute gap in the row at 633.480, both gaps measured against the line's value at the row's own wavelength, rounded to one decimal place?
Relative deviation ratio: 0.6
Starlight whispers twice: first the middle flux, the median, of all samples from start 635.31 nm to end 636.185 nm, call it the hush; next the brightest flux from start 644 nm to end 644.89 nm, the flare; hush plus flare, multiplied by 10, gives 83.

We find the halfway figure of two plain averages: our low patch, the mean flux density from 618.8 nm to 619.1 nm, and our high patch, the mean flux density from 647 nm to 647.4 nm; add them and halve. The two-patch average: 4.22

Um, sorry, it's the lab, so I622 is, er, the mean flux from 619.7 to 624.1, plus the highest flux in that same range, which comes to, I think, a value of 9.6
